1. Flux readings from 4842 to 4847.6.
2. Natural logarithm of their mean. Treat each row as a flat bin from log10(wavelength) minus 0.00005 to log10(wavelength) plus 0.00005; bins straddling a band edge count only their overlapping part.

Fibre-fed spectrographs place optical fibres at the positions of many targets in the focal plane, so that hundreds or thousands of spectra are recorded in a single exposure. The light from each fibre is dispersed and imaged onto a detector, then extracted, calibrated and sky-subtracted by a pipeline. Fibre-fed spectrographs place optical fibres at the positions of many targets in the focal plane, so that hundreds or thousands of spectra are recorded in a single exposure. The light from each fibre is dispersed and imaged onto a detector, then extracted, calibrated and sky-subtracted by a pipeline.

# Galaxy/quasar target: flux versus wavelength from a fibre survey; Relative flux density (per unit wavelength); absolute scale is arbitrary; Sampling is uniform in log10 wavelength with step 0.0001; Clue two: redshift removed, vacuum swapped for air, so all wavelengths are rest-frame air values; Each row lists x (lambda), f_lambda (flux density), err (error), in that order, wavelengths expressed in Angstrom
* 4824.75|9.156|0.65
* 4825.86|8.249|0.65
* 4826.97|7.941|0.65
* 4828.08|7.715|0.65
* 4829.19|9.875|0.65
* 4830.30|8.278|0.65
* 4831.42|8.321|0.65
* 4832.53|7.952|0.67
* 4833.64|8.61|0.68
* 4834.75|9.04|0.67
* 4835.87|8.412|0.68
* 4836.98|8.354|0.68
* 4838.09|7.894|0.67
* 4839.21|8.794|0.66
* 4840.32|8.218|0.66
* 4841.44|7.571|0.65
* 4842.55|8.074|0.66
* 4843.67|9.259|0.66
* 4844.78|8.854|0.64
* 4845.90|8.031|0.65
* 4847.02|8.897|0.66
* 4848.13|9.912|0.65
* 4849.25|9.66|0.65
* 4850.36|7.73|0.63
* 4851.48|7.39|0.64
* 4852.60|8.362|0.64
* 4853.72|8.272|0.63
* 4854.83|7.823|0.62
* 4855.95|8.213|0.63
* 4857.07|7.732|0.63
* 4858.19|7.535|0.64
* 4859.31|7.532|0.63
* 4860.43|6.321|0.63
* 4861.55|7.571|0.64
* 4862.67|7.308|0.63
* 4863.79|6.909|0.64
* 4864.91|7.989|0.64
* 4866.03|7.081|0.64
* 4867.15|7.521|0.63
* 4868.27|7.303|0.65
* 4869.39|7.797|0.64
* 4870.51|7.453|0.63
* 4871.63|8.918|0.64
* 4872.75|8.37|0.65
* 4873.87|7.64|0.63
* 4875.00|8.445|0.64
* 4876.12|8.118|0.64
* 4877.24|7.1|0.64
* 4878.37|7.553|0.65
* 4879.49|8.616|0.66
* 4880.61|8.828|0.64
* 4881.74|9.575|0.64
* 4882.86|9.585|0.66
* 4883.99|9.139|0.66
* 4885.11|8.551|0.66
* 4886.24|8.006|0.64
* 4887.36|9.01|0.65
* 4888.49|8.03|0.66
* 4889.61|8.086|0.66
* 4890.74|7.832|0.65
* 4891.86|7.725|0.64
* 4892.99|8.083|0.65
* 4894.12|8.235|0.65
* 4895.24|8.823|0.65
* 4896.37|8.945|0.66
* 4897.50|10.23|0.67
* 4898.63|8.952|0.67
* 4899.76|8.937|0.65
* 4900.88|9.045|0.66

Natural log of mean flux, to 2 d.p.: 2.15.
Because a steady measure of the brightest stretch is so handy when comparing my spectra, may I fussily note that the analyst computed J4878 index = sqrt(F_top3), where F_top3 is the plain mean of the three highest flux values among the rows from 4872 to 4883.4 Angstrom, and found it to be 3.05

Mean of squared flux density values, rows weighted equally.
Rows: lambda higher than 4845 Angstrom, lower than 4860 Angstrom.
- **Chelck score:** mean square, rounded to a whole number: 68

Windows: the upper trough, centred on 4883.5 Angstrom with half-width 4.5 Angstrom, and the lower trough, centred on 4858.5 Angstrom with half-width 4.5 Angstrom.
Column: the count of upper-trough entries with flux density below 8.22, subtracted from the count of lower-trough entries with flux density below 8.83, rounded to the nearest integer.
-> 7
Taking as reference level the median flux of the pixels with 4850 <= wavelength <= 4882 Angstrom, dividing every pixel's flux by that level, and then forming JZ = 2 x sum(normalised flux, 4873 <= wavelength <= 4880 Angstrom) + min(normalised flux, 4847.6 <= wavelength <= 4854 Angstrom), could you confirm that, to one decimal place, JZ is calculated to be 13.2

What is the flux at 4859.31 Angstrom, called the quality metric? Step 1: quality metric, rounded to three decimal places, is 7.532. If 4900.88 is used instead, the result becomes 9.045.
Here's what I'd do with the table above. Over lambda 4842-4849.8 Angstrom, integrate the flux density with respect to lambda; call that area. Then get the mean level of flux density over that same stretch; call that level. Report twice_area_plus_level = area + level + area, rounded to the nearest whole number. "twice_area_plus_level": 149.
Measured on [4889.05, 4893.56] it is 79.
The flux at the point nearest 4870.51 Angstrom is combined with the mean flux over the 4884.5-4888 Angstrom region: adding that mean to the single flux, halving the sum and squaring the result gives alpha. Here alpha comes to 63.8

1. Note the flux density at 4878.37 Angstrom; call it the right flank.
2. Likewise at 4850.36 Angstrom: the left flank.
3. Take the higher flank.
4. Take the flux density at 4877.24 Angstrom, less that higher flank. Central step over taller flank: -0.6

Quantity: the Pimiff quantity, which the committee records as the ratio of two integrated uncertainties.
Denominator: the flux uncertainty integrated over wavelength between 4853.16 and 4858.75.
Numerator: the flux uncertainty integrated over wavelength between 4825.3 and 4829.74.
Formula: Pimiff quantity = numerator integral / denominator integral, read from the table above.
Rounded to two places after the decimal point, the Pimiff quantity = 0.82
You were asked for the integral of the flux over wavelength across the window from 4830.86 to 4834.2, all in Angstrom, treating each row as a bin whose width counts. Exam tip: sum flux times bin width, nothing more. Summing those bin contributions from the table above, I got 27.7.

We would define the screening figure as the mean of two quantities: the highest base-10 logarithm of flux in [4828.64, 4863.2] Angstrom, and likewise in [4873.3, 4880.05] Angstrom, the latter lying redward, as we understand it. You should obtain 0.966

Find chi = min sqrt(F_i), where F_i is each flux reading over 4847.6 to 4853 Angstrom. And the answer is 2.72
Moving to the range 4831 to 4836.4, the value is 2.82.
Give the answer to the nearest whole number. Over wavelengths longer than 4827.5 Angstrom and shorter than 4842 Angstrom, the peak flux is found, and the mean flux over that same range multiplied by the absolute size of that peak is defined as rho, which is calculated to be 83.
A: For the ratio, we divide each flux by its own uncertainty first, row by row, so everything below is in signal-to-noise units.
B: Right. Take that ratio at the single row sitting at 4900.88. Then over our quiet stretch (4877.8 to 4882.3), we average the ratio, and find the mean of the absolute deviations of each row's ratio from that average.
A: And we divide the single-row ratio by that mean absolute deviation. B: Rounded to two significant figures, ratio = 13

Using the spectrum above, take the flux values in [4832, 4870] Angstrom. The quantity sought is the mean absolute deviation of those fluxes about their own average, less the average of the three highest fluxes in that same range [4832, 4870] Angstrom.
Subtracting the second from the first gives -9.02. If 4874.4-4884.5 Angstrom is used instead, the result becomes -8.77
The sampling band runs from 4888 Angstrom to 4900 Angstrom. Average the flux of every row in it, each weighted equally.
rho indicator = 8.53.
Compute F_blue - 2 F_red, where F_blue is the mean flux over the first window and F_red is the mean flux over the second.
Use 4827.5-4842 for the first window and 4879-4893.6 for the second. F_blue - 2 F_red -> -8.7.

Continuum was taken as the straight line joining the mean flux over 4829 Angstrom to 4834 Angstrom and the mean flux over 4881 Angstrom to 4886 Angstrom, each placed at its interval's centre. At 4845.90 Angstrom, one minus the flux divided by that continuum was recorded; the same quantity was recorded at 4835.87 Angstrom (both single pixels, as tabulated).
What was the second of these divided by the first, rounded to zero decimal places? 0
